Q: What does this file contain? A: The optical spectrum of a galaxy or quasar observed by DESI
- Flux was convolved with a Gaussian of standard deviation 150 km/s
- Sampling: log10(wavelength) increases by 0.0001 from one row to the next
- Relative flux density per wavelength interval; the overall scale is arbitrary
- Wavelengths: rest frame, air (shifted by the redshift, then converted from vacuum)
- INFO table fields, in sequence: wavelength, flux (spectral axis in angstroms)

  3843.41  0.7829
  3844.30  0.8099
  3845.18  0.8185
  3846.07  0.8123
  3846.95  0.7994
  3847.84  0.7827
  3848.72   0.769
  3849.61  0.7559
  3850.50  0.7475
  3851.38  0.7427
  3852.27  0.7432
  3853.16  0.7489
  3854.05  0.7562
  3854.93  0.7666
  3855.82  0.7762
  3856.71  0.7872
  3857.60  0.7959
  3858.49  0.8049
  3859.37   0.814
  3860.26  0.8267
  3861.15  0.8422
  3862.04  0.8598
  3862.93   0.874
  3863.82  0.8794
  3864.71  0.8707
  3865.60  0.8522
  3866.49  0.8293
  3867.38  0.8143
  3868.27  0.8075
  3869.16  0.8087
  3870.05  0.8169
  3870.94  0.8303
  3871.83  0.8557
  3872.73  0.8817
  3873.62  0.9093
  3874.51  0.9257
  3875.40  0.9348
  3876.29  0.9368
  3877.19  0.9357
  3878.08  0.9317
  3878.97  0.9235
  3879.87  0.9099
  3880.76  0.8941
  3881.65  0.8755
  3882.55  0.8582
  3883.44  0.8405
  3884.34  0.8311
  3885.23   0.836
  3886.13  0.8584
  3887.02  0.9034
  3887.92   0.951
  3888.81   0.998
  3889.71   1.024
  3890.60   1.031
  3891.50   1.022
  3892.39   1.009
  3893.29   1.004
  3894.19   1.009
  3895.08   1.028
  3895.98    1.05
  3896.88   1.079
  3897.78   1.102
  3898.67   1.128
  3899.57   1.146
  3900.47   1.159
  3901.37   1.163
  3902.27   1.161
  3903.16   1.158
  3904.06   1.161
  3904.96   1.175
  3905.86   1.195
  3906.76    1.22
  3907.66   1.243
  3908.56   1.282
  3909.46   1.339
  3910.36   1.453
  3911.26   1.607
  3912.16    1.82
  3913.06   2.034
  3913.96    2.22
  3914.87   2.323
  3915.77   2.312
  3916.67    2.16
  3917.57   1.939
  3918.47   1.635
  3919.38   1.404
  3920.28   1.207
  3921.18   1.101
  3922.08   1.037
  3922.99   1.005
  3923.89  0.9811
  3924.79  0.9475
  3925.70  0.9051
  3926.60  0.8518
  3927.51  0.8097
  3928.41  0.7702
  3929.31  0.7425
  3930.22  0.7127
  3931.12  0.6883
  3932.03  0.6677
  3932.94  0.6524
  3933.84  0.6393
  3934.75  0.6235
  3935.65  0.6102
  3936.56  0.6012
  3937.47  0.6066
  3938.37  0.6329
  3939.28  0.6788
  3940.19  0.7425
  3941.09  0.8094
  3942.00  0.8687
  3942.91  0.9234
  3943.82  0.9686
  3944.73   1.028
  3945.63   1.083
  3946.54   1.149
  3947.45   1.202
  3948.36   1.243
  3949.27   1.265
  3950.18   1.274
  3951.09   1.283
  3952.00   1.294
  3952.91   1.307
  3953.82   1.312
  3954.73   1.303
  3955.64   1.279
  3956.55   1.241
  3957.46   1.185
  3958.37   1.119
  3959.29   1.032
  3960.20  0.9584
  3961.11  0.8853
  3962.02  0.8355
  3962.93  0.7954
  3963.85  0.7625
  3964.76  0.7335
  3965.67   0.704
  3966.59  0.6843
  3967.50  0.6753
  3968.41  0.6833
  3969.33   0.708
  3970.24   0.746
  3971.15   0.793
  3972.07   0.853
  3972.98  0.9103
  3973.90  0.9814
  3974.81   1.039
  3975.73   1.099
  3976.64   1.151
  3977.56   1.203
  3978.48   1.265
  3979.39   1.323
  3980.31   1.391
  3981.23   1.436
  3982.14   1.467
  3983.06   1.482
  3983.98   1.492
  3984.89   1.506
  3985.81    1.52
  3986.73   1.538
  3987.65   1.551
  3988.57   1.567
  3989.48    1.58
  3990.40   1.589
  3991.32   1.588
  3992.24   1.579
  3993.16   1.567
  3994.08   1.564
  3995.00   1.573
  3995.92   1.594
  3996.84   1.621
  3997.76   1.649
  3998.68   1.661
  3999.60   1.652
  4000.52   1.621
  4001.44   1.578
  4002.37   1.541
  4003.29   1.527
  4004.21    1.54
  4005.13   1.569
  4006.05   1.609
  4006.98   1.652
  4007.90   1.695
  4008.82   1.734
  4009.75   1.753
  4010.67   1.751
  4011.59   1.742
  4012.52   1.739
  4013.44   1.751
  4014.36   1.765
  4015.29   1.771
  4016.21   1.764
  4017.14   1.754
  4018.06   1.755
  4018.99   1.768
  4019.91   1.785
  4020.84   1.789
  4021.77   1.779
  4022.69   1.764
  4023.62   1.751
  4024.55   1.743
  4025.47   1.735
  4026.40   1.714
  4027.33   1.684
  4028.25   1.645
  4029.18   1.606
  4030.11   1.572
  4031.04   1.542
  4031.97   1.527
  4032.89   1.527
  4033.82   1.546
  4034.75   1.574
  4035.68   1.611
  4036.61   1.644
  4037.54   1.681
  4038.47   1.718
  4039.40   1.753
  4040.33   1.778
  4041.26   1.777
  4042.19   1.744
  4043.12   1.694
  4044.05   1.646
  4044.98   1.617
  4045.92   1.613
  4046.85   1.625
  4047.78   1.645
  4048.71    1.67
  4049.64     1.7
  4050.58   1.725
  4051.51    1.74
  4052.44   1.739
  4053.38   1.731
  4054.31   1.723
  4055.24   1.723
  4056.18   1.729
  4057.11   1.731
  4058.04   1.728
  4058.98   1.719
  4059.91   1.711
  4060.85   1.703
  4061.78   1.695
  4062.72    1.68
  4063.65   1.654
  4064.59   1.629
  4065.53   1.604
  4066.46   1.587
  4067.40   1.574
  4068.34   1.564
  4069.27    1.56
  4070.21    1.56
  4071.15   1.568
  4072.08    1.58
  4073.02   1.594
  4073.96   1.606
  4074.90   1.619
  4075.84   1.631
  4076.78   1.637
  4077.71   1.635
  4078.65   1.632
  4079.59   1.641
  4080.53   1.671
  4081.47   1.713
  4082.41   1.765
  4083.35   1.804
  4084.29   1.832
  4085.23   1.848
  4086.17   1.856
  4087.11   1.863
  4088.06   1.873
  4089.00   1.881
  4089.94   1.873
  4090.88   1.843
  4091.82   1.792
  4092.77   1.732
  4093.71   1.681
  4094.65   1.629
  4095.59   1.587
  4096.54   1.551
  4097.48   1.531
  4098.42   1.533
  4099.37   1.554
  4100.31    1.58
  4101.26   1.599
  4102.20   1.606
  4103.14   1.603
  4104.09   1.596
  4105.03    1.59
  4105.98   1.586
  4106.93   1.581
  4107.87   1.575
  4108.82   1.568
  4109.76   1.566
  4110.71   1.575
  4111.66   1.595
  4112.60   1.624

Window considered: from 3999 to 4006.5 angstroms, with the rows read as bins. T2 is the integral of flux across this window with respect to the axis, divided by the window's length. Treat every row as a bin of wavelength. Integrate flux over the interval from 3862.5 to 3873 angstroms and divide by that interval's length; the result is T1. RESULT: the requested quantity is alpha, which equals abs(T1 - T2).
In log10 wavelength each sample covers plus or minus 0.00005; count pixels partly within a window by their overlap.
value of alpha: 0.7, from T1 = 0.84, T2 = 1.58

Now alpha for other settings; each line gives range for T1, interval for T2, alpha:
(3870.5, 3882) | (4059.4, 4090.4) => 0.8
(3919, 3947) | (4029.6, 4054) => 0.8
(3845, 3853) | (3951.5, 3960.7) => 0.4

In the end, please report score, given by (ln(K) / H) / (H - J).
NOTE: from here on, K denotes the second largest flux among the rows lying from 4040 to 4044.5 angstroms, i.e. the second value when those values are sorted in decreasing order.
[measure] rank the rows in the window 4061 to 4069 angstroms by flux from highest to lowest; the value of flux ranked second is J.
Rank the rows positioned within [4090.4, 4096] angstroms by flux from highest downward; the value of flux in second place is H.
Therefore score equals 2.9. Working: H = 1.792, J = 1.68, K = 1.777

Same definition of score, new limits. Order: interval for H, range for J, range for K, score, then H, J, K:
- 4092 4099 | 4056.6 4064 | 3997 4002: -6.4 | 1.681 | 1.728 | 1.652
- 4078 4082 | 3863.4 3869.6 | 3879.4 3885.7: -0.1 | 1.671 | 0.8707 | 0.8941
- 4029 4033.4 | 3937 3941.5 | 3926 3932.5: -0.2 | 1.572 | 0.7425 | 0.8097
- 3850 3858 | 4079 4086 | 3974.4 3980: -0.3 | 0.7872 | 1.832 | 1.265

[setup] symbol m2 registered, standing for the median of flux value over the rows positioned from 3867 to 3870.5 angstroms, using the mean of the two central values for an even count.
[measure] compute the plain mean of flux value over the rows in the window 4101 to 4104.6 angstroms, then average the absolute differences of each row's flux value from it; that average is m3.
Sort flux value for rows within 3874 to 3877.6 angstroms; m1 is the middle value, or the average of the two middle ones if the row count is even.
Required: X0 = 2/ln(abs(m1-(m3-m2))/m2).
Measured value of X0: 2.6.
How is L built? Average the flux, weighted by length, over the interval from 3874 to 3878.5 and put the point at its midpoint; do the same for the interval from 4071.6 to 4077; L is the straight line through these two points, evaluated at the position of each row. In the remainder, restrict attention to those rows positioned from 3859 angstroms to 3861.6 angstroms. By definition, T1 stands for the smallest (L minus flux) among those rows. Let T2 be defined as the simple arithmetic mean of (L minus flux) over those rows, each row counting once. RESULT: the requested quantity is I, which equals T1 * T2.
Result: 0.002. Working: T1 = 0.04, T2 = 0.05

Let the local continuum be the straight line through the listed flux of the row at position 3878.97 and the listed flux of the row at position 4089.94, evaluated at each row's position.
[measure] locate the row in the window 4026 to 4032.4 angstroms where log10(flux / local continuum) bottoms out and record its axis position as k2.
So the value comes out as 4031.97 angstroms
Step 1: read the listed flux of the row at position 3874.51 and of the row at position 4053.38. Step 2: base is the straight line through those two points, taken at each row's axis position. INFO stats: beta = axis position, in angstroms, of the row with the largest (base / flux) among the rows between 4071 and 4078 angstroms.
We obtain 4071.15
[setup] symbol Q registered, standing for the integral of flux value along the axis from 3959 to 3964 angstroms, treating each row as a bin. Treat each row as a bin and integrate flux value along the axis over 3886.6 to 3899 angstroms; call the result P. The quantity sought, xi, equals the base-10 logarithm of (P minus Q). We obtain 0.92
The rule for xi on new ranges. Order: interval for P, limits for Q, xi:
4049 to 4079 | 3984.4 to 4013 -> 0.56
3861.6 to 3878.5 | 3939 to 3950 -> 0.56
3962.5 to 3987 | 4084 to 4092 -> 1.06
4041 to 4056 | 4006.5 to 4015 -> 1.03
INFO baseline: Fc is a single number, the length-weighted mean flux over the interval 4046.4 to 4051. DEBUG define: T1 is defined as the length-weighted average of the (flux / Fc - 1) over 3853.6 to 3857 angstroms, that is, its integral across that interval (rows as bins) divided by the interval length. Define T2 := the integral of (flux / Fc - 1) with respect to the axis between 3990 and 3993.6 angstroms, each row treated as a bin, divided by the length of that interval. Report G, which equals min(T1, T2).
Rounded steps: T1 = -0.5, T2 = -0.05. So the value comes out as -0.54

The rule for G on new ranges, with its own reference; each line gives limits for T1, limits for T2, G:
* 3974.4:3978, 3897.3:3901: -0.33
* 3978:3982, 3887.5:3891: -0.40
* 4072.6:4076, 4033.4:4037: -0.05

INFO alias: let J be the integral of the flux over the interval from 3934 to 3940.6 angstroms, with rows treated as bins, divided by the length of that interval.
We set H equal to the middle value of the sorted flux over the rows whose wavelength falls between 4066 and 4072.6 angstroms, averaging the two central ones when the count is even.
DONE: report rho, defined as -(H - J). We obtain -0.93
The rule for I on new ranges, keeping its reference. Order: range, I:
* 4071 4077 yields 0.000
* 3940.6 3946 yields 0.019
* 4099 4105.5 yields 0.011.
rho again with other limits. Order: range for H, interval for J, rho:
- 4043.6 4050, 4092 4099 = -0.03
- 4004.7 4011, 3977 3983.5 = -0.33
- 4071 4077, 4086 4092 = 0.25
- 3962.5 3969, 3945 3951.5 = 0.51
